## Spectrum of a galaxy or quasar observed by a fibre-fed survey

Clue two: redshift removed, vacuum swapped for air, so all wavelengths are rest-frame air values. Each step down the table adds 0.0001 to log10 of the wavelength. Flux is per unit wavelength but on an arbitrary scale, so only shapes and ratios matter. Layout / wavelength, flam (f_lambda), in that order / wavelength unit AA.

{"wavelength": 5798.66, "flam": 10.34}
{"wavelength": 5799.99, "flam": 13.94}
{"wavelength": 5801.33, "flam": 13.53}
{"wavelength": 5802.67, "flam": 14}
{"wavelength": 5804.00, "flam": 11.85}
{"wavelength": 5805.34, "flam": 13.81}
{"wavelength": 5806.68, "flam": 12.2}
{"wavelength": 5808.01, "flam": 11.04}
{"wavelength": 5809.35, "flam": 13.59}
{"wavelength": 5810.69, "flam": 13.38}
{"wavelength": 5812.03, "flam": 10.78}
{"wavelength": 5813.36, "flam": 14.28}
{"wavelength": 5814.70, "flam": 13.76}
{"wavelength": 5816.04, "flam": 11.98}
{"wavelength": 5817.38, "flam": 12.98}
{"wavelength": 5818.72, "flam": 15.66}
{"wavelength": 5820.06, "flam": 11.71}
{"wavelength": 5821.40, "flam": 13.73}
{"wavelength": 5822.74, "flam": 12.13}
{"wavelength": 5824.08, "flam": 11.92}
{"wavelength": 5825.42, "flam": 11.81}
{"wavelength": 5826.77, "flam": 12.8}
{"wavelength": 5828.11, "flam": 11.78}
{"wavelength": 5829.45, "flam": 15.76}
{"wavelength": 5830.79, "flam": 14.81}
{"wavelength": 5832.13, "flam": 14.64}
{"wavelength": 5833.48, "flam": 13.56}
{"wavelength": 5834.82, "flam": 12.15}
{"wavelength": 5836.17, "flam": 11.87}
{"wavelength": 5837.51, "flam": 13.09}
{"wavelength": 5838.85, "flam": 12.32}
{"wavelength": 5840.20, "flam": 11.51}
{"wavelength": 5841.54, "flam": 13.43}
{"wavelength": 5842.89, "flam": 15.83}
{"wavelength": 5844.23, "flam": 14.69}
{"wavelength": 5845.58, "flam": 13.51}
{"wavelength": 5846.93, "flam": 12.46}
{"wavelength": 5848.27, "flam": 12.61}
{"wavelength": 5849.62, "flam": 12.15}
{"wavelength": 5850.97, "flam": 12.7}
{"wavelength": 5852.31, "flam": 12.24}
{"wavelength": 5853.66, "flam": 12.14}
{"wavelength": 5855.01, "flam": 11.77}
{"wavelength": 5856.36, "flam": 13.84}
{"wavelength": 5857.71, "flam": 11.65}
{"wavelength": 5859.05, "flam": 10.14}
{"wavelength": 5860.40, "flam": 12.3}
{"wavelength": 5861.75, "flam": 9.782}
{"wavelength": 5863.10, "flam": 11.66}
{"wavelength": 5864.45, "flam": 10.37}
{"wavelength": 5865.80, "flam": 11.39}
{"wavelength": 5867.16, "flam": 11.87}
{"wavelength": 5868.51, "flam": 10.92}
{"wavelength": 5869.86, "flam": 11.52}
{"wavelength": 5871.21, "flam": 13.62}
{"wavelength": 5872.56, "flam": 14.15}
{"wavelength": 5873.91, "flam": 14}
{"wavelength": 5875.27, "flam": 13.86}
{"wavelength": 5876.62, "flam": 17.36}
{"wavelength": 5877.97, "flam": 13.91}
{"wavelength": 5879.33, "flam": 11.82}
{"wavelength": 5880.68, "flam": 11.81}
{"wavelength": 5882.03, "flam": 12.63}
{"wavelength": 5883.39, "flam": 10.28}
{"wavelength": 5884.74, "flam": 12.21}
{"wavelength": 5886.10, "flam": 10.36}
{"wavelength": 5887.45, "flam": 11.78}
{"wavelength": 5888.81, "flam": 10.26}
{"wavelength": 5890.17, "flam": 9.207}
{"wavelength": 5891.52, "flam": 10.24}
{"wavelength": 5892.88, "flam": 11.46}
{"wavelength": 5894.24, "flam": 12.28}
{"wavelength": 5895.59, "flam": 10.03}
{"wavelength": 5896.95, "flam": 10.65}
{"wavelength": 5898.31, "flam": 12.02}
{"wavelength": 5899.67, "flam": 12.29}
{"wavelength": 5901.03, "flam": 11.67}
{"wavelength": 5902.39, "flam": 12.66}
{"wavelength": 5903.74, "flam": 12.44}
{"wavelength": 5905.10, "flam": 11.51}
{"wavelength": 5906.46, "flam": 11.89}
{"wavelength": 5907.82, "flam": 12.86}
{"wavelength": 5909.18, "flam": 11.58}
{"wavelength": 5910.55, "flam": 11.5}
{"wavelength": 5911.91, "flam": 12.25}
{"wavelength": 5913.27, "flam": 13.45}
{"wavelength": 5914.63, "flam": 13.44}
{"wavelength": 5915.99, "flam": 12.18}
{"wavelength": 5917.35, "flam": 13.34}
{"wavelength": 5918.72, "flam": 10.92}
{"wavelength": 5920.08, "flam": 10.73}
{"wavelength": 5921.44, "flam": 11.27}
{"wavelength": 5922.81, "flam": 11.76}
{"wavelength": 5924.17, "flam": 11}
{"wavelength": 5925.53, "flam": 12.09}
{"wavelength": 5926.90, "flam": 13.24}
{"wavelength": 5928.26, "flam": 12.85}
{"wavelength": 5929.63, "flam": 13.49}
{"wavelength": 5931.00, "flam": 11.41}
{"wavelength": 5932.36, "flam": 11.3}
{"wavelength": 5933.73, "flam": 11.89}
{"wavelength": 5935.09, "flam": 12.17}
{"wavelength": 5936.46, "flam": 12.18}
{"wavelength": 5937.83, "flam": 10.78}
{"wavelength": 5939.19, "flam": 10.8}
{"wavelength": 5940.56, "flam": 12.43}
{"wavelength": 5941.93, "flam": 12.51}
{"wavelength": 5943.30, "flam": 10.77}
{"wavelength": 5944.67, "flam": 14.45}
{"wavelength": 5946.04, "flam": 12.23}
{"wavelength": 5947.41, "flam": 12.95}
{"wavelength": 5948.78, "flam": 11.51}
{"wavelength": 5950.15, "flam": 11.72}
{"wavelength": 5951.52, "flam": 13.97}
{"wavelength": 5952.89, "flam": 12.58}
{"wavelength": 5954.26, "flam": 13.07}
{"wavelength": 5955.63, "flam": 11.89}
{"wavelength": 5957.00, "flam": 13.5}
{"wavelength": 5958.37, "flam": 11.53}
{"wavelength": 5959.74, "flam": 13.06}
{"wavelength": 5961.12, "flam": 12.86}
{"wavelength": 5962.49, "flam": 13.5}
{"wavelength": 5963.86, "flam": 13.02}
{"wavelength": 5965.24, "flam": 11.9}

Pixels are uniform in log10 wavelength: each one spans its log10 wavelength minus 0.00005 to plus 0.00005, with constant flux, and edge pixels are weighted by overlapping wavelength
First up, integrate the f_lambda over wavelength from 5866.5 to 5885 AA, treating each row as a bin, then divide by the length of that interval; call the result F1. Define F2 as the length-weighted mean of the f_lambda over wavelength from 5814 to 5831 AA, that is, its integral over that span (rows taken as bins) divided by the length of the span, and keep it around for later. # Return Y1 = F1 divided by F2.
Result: 0.98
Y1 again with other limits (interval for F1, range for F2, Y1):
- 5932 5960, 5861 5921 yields 1.02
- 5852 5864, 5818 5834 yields 0.87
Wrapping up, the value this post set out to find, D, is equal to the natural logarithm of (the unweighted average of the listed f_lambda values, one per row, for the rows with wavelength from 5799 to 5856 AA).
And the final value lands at 2.56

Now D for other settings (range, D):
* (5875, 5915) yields 2.48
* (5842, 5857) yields 2.57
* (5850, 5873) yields 2.48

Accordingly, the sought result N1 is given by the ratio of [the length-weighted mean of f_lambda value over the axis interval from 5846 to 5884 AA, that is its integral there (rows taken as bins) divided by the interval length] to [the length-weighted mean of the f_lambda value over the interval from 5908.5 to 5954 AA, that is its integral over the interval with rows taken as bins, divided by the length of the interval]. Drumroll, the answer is 1.01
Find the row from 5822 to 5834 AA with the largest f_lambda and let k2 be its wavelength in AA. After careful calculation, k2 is 5829.45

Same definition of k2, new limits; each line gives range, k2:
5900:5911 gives 5907.82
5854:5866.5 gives 5856.36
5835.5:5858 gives 5842.89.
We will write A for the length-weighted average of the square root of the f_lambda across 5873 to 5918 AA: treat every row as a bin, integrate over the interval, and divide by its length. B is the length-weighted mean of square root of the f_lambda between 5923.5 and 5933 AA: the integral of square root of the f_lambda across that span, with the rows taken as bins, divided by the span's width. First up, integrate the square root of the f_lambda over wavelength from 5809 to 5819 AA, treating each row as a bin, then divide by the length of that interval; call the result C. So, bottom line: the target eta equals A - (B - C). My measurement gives 3.61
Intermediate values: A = 3.47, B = 3.49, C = 3.63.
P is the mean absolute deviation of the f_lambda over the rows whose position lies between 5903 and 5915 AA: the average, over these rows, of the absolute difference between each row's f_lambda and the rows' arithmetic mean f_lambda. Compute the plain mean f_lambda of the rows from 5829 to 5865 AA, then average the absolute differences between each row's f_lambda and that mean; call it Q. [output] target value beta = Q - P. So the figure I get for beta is 0.55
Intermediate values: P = 0.6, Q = 1.19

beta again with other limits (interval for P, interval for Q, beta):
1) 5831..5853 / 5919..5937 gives -0.26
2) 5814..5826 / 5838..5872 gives -0.05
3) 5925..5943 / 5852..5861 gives 0.05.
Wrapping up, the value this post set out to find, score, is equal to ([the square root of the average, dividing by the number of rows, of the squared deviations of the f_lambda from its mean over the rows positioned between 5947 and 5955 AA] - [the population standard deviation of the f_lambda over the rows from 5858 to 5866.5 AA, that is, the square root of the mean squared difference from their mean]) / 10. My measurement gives -0.007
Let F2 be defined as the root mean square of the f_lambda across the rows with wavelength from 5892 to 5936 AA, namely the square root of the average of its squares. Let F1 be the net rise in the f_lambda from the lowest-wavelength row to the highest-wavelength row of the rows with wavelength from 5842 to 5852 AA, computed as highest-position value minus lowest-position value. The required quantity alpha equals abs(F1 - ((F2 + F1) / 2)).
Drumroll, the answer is 7.6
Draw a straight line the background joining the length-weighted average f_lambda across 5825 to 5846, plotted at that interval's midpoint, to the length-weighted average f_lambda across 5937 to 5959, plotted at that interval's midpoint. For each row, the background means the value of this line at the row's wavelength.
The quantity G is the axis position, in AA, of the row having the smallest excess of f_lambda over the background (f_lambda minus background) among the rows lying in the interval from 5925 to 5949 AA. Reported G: 5937.83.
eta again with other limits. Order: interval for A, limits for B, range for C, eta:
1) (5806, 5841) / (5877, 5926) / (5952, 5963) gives 3.73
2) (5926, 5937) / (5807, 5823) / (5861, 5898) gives 3.35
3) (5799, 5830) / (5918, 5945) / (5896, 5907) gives 3.59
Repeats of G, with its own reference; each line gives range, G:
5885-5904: 5890.17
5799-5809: 5808.01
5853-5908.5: 5890.17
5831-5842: 5840.20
